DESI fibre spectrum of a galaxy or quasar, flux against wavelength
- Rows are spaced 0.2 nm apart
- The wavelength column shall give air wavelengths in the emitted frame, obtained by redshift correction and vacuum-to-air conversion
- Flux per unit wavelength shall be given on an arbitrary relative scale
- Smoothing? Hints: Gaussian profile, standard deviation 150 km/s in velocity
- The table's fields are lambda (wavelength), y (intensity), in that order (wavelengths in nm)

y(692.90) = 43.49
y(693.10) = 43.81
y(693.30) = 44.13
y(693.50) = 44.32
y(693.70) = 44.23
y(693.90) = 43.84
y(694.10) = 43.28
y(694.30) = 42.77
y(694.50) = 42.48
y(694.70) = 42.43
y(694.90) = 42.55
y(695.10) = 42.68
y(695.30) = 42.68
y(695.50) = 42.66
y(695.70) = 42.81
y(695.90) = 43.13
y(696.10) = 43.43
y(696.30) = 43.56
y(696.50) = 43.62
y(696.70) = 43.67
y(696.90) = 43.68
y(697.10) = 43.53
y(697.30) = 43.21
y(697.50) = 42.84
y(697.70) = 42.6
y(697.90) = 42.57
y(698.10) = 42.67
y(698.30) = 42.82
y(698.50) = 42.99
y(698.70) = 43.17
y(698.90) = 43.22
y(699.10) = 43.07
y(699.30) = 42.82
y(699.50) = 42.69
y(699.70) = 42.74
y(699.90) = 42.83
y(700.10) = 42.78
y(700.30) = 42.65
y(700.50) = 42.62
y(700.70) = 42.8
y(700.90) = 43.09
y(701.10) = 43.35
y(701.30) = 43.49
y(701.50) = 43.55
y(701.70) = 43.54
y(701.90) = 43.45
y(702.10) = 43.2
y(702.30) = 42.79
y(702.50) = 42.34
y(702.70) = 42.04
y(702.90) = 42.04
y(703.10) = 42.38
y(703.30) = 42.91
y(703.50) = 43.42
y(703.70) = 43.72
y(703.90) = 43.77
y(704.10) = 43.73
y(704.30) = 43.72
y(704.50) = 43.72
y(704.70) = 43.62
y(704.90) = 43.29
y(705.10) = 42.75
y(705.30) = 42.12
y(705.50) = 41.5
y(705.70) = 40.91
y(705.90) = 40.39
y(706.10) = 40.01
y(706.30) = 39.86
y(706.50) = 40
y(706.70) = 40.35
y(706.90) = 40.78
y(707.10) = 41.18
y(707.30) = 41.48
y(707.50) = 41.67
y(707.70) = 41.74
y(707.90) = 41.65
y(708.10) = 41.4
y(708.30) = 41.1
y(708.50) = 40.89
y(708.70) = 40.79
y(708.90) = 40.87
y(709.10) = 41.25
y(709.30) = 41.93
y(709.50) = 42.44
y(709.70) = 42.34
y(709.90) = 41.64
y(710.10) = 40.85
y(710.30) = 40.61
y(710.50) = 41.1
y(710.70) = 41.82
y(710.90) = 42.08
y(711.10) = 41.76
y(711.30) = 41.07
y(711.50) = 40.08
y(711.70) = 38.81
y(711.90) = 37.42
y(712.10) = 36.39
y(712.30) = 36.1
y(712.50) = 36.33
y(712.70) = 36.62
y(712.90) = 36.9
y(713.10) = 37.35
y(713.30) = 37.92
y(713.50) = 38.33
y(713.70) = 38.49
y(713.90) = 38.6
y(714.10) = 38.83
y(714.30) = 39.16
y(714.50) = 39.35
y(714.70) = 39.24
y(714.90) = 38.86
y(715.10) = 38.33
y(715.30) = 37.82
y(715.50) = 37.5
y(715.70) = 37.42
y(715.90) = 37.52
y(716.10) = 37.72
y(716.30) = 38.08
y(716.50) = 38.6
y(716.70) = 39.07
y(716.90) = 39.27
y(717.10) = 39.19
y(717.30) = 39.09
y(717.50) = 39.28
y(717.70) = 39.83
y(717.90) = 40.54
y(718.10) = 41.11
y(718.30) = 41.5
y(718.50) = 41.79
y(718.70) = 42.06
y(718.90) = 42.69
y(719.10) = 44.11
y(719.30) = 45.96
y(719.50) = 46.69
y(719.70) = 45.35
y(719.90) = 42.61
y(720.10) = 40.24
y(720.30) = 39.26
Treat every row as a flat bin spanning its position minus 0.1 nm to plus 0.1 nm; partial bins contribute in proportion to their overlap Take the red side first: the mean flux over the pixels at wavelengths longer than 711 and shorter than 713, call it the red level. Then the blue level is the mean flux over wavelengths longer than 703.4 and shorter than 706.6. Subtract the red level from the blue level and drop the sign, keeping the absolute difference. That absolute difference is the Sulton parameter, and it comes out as 4.1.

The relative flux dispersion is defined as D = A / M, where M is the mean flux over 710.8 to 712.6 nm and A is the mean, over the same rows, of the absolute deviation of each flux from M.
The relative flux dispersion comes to 0.054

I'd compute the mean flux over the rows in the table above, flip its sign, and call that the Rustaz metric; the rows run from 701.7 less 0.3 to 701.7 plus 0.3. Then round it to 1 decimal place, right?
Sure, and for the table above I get -43.5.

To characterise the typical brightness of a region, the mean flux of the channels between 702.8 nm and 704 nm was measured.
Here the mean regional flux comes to 43.0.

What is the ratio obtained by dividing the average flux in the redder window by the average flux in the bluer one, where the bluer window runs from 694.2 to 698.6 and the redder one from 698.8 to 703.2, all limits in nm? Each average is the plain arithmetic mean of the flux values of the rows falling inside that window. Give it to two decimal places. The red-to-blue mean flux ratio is 1.00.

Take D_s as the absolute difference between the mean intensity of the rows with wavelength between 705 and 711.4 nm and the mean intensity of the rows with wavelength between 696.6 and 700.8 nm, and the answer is 1.7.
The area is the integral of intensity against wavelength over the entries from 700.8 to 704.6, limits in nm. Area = 164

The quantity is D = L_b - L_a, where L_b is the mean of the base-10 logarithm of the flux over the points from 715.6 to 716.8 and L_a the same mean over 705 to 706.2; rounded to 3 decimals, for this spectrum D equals -0.035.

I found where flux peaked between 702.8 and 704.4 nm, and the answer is 703.90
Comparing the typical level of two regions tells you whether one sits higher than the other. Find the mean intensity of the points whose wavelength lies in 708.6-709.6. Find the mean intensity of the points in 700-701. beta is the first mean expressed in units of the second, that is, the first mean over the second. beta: 0.97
